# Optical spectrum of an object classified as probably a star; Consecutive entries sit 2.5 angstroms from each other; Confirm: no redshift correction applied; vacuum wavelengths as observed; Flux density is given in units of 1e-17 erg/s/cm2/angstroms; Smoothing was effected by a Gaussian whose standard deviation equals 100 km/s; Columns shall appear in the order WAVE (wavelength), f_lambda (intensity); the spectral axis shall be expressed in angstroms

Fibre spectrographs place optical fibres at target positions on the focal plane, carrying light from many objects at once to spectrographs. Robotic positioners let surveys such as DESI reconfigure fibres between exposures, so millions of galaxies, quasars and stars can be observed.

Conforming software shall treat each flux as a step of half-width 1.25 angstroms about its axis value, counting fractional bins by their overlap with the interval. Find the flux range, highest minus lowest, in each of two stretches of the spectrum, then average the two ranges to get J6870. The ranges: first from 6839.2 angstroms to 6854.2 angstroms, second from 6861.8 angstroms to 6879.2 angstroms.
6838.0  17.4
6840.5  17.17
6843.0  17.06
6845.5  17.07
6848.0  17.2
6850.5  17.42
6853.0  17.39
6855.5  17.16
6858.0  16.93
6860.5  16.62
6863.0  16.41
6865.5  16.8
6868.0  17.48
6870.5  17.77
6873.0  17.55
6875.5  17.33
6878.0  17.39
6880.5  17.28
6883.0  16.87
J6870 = 0.86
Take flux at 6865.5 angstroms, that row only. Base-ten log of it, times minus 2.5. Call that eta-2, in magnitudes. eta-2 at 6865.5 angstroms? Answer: -3.06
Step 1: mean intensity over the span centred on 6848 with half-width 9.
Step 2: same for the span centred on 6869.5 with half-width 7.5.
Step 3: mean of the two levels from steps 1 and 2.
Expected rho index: 17.2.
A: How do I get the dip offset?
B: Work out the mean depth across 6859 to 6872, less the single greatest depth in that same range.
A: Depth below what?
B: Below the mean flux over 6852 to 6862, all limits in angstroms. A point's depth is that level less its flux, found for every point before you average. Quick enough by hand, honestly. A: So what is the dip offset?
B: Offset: -0.61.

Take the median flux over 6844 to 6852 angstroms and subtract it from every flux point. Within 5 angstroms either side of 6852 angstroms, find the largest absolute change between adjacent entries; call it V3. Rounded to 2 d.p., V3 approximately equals 0.23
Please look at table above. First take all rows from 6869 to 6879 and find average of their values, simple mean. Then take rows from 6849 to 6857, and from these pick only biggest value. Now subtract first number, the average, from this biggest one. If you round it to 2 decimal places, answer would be -0.09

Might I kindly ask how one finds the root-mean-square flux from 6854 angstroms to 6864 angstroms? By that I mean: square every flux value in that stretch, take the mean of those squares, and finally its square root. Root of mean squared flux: 16.8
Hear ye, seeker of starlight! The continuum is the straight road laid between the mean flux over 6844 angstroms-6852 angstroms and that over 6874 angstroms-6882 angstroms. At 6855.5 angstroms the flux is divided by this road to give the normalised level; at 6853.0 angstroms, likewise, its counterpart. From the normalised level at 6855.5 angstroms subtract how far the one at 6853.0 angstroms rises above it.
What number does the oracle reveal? 0.98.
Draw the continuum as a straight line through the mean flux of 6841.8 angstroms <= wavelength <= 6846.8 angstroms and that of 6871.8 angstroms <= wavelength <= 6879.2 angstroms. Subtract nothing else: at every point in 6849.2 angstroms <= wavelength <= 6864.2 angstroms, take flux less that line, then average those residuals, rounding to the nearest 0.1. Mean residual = -0.2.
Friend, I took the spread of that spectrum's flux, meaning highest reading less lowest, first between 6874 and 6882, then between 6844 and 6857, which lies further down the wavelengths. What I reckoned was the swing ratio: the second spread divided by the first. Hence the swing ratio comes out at 3.2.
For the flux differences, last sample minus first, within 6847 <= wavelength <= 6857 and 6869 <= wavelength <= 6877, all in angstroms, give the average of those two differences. -0.24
